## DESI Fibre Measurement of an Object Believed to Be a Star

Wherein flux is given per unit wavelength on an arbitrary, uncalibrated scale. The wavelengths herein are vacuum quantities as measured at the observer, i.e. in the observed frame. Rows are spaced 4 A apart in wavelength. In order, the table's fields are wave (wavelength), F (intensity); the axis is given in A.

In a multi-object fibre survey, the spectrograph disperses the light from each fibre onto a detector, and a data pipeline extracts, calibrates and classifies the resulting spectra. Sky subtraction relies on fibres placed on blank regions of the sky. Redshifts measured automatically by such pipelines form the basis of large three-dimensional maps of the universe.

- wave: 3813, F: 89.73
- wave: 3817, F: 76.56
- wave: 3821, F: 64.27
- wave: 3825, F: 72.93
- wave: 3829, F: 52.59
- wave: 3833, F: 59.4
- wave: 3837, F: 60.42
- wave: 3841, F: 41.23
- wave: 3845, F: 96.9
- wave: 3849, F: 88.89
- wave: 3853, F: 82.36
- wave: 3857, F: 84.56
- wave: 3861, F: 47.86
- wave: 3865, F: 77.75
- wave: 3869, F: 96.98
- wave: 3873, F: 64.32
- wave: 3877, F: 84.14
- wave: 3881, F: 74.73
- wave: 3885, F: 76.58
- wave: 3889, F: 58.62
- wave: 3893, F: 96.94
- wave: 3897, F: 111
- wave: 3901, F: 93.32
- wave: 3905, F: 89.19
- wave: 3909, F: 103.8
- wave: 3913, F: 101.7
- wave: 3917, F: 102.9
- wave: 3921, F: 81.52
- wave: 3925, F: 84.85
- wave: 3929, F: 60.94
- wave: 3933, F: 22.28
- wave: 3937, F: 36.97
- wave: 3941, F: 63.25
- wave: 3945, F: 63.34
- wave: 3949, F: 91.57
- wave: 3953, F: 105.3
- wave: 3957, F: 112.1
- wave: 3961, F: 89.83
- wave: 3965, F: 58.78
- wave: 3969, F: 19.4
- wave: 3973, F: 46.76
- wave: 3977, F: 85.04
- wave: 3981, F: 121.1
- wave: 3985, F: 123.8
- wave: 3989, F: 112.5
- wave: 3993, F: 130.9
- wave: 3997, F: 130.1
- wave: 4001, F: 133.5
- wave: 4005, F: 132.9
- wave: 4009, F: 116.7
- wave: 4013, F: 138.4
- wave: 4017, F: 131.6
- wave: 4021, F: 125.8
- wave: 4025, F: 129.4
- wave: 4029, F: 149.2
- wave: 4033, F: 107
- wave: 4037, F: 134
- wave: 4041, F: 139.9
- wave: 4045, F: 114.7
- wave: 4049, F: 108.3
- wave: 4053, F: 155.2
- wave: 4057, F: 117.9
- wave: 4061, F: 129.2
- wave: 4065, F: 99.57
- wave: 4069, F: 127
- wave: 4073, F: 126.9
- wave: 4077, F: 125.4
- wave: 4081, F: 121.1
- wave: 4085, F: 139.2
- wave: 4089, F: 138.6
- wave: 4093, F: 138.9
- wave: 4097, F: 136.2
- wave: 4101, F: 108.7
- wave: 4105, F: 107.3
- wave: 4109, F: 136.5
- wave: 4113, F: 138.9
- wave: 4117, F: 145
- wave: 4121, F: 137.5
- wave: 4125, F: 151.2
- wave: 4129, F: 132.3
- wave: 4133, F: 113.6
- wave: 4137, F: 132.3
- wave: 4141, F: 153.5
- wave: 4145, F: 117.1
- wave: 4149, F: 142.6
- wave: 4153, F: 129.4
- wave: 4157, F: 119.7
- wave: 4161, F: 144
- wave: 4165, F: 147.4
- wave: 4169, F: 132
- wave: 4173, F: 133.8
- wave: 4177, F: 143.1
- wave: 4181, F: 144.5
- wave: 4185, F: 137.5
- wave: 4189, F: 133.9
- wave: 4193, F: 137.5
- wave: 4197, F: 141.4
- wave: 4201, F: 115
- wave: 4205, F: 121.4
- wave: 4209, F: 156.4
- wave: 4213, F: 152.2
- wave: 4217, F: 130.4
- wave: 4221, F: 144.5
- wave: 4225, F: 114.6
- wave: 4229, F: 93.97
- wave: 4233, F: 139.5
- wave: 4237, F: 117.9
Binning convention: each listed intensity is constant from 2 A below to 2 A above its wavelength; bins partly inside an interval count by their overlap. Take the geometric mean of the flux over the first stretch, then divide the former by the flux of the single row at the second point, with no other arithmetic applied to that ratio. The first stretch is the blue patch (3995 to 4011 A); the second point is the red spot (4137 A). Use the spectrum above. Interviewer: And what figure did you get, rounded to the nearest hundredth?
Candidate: 0.97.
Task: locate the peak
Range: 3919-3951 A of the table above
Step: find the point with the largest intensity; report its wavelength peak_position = 3949 A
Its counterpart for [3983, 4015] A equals 4013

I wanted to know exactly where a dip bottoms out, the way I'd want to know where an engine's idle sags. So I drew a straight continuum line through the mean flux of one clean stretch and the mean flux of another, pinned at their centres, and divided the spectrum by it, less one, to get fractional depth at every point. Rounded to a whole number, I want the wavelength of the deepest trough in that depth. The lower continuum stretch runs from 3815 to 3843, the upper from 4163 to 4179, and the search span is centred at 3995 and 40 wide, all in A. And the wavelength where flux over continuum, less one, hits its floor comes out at 3977 A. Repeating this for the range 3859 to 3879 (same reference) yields 3861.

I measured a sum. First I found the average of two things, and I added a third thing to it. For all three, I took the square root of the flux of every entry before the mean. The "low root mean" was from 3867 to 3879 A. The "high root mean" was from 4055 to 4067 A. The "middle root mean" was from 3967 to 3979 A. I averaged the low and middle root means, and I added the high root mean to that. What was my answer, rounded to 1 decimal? 18.7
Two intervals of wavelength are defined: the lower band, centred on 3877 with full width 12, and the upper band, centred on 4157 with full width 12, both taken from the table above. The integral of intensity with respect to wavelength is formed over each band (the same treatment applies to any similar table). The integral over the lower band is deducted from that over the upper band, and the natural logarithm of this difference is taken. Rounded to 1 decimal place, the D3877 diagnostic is 6.5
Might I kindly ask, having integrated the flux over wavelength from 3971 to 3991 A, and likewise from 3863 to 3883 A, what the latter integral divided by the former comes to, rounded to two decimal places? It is 0.81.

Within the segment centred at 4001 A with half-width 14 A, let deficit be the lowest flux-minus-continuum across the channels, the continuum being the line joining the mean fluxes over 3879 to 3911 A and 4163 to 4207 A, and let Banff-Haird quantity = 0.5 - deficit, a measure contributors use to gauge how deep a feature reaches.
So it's -9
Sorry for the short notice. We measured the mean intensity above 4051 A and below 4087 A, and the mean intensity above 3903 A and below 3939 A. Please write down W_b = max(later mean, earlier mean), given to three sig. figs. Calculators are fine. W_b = 127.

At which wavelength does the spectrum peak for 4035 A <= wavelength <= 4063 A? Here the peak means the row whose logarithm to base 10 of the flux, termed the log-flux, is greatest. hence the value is 4053 A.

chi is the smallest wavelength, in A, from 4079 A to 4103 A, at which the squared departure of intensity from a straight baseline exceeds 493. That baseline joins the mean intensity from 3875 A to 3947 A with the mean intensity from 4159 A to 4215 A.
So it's 4085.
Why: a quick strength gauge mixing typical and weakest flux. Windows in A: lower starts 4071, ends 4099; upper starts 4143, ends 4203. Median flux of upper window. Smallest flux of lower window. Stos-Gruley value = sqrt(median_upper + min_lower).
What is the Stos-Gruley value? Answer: 16.1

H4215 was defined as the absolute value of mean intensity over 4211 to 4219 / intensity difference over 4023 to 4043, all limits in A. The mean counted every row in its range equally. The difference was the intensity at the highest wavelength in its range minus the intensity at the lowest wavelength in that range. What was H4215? 13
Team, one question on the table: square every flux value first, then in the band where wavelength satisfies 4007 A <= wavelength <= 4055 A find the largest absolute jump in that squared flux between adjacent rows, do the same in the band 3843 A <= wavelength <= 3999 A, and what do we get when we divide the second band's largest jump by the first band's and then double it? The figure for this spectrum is 1.2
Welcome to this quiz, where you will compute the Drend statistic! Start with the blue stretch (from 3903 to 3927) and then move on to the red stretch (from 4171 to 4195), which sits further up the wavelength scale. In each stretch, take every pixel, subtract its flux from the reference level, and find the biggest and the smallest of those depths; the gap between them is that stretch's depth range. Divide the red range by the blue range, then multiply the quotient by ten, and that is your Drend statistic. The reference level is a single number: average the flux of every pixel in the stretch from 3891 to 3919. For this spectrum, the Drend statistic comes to 5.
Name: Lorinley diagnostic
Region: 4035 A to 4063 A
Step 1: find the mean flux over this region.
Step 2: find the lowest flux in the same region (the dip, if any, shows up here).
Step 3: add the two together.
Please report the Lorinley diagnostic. 237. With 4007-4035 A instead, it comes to 235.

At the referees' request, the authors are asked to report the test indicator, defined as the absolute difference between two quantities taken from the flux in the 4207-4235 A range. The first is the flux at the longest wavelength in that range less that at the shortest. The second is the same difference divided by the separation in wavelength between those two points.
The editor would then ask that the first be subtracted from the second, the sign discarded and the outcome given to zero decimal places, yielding 16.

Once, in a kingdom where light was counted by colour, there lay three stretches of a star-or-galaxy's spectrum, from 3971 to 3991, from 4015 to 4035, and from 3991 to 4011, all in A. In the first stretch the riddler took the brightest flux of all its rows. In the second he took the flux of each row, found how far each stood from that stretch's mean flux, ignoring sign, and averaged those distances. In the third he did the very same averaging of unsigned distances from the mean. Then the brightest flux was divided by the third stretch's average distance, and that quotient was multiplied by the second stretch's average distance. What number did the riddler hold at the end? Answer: 249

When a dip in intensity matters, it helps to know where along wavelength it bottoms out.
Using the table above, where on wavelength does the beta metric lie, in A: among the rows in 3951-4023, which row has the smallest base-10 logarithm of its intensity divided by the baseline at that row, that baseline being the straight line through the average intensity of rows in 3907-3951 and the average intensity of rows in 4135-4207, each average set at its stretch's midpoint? 3969 A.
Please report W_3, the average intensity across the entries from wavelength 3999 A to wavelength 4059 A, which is 129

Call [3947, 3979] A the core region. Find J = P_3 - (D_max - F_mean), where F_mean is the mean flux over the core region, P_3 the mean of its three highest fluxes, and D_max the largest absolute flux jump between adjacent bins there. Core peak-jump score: 140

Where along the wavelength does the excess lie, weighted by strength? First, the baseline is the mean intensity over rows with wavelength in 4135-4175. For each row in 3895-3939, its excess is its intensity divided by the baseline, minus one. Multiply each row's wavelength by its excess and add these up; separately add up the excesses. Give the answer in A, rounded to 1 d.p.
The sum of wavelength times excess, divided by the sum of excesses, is 3922.3 A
